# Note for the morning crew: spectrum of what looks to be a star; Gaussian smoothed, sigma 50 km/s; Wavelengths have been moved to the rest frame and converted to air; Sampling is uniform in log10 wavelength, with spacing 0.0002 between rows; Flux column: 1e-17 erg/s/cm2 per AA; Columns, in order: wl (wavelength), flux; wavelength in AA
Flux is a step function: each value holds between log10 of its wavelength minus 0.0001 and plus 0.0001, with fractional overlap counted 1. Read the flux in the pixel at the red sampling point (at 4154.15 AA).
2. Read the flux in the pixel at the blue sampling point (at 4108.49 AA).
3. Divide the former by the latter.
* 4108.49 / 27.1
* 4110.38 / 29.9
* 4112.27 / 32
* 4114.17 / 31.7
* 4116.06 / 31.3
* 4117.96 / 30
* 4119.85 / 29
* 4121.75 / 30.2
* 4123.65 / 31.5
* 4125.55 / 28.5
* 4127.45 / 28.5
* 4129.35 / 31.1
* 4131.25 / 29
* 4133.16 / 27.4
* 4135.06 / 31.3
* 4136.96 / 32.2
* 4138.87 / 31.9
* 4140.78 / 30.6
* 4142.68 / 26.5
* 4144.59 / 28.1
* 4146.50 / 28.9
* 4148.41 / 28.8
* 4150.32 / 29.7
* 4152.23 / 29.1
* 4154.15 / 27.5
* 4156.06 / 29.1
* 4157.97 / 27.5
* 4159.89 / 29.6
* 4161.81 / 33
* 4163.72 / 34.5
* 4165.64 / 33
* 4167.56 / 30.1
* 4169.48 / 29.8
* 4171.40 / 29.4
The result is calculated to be 1.01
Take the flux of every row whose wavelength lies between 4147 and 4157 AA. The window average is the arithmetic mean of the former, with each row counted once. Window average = 28.8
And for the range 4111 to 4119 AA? 31.2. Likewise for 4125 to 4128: 28.5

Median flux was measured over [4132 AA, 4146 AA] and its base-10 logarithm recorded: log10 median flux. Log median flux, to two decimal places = 1.49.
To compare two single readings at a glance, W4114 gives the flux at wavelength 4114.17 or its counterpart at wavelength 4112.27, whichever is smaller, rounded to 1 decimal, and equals 31.7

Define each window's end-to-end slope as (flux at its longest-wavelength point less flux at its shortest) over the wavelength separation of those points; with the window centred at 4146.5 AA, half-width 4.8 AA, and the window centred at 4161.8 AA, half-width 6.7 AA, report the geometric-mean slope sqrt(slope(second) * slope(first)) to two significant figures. 0.19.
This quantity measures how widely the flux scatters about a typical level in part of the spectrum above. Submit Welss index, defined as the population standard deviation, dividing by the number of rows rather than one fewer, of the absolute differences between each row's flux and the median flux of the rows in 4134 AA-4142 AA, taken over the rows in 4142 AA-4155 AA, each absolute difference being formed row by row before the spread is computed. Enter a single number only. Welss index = 1.01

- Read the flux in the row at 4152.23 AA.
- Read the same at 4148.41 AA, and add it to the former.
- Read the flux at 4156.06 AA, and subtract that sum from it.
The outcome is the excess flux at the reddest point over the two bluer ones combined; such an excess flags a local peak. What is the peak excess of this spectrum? -28.8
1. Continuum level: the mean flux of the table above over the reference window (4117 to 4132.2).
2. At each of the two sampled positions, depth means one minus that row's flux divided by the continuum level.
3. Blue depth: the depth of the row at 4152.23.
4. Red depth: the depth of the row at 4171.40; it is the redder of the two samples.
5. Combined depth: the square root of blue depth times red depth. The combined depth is 0.015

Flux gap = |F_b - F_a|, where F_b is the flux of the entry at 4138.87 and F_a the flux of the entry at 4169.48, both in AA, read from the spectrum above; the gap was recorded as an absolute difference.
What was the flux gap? 2.1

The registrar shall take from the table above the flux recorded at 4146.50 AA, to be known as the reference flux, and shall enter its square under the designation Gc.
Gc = 835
